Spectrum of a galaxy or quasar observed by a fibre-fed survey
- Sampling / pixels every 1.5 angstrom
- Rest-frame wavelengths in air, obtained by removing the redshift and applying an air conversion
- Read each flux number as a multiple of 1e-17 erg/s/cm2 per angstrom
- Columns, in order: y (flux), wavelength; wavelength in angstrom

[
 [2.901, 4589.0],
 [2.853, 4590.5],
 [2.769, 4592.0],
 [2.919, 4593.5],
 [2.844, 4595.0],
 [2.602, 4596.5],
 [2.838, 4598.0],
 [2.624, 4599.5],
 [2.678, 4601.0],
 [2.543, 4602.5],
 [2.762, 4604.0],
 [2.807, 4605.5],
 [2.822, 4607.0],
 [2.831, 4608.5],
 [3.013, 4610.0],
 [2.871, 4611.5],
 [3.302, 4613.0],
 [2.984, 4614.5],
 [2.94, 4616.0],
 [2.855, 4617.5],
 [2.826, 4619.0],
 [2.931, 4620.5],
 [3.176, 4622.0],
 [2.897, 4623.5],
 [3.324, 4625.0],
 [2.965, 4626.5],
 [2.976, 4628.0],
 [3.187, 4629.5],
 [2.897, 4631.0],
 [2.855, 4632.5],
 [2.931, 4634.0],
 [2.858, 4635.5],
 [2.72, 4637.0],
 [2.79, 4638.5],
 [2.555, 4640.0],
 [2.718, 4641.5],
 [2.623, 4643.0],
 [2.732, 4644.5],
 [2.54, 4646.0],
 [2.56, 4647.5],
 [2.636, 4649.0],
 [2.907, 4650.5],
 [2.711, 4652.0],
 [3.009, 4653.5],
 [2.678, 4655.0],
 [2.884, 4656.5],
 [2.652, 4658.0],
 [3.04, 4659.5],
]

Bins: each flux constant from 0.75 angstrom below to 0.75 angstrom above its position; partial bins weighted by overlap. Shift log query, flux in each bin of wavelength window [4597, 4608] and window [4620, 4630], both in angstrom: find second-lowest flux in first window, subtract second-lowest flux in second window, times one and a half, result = -0.46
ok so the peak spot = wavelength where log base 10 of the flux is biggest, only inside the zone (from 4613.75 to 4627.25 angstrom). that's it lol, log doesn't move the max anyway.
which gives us 4625.0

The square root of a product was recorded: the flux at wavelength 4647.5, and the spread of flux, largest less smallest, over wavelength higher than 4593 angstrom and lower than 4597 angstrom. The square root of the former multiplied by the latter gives 0.90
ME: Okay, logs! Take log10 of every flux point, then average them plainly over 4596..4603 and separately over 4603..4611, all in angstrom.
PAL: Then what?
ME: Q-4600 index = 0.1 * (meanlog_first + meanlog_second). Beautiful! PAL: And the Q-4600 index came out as 0.0878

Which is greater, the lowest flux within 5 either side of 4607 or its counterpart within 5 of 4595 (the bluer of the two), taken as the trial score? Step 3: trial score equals 2.60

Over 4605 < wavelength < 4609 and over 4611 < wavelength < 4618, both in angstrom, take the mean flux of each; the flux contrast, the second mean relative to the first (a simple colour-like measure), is 1.06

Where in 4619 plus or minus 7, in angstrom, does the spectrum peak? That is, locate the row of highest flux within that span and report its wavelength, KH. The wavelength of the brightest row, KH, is 4625.0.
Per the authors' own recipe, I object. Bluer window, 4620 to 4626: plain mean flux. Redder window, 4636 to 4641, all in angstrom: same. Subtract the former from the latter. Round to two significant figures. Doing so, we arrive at -0.39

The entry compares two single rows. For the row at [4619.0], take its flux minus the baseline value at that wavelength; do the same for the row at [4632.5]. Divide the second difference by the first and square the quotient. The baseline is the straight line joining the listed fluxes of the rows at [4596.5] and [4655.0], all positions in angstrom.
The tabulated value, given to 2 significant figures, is 1.1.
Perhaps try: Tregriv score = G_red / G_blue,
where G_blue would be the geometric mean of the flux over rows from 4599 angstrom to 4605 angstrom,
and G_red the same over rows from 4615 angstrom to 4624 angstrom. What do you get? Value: 1.11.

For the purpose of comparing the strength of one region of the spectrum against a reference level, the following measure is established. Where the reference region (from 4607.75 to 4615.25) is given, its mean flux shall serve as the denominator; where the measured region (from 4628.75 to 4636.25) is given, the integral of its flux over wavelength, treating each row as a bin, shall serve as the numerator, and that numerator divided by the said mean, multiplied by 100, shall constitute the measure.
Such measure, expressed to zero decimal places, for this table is 736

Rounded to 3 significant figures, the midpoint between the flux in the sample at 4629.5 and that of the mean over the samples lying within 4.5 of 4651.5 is 2.97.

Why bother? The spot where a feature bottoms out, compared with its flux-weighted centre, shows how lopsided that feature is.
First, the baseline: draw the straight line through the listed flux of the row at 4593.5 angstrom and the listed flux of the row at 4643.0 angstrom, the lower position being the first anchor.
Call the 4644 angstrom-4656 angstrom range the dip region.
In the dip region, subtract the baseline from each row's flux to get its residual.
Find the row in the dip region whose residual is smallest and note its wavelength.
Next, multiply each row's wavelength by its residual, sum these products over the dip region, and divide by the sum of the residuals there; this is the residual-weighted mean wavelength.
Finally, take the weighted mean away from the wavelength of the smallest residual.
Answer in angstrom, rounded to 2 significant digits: -6.1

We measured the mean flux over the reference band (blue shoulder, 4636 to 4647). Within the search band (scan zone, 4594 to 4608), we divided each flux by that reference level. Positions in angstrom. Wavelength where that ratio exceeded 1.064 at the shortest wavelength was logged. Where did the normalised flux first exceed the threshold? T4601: 4595.0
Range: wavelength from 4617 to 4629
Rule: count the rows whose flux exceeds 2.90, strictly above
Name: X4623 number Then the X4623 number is 5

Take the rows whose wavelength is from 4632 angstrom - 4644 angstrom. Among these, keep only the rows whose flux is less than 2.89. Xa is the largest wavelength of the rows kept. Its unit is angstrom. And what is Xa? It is 4643.0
